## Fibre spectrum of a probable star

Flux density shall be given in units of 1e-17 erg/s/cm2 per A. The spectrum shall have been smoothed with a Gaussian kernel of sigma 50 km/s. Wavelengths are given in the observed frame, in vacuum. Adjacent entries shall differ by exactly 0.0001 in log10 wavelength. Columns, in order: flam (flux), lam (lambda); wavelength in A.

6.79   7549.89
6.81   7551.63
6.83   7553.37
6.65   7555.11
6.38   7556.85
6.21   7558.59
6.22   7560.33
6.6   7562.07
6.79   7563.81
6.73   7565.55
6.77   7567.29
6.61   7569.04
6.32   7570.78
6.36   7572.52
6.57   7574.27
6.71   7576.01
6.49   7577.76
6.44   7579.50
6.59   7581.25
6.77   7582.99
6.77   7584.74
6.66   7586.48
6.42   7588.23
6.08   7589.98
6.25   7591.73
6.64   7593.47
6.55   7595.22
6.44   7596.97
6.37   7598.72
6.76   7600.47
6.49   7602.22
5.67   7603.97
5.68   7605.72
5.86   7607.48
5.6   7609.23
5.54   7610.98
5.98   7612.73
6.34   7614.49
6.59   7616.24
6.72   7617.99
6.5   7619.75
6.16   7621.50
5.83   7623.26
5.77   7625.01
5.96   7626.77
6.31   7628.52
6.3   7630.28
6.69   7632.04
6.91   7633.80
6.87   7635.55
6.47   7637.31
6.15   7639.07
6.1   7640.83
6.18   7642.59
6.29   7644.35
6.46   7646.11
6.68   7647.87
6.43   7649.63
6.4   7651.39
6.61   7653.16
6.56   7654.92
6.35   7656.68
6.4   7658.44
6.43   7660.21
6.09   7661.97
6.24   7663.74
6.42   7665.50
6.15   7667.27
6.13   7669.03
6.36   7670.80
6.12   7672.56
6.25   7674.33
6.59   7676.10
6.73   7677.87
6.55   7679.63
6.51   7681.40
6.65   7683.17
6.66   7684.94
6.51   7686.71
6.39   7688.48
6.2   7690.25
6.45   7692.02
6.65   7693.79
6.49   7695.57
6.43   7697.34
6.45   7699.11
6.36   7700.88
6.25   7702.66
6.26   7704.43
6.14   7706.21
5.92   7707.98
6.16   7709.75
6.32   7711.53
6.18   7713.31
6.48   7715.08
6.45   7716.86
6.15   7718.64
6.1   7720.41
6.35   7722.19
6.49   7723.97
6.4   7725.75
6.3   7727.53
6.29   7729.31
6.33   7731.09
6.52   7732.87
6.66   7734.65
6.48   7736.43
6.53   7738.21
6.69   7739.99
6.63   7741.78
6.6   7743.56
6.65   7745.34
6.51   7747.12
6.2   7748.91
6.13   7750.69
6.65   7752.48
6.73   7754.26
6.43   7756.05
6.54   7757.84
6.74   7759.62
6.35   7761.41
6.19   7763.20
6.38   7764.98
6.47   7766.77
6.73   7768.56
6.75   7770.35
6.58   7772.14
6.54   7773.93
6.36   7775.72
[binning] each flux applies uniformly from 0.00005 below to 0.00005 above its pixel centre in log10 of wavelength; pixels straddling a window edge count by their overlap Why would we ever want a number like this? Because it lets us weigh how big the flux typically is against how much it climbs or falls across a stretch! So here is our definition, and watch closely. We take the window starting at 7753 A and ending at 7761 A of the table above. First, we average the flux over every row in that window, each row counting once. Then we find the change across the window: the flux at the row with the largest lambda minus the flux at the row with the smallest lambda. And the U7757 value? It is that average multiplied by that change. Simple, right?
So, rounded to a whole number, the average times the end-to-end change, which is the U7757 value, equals 0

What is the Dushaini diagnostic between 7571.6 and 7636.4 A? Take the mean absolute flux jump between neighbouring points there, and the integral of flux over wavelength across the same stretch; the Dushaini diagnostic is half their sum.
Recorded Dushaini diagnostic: 206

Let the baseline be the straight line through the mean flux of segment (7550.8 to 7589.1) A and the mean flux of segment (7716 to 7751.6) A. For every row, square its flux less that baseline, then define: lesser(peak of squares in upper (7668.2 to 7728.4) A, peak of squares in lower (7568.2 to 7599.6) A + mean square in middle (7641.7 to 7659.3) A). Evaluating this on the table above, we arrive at 0.254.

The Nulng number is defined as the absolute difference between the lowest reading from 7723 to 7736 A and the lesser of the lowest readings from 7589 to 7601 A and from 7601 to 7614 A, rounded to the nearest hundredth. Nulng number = 0.75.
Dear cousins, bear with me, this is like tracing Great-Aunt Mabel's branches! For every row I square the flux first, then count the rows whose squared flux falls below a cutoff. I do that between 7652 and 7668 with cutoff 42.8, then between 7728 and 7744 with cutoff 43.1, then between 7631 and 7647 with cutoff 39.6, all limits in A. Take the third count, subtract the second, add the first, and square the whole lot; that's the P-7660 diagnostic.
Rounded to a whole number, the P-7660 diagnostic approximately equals 36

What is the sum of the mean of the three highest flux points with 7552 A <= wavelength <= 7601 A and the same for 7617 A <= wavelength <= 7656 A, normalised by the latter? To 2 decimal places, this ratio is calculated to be 1.99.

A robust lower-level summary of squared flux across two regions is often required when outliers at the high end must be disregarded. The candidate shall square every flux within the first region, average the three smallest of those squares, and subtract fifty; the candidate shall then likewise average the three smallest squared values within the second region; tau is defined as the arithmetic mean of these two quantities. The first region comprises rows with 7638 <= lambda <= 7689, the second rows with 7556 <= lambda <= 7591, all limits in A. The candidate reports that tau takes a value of 12.7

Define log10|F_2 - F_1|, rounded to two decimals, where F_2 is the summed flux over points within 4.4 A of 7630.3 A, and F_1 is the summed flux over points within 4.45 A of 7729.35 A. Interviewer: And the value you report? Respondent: -0.48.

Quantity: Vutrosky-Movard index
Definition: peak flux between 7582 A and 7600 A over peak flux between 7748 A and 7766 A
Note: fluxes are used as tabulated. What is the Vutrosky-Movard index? 1.00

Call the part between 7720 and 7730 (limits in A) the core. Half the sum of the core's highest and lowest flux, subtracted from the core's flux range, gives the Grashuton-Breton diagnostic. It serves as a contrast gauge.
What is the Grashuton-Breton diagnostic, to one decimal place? -5.9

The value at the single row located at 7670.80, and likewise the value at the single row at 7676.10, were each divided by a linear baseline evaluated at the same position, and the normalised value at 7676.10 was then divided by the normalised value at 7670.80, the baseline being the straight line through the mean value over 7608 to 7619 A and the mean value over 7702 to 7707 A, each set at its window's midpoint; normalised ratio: 1.04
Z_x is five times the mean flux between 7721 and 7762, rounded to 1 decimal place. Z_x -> 32.4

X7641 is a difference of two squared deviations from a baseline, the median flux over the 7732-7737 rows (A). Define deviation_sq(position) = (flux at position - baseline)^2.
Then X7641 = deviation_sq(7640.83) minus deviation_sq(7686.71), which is 0.2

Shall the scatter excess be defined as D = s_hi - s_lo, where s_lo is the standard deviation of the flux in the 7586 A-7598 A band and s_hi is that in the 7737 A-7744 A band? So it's -0.14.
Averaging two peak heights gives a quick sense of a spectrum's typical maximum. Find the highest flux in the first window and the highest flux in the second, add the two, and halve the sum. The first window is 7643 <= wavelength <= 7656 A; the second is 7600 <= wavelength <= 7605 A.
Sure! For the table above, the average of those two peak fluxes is 6.7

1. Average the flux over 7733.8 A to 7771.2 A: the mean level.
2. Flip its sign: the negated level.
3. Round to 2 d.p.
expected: -6.53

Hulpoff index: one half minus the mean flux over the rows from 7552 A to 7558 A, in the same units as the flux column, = -6.1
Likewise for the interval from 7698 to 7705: -5.8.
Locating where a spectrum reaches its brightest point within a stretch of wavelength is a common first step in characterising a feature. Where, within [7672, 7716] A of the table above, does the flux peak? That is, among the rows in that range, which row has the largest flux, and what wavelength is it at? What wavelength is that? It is 7677.87 A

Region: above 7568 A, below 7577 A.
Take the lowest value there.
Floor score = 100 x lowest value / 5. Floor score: 126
